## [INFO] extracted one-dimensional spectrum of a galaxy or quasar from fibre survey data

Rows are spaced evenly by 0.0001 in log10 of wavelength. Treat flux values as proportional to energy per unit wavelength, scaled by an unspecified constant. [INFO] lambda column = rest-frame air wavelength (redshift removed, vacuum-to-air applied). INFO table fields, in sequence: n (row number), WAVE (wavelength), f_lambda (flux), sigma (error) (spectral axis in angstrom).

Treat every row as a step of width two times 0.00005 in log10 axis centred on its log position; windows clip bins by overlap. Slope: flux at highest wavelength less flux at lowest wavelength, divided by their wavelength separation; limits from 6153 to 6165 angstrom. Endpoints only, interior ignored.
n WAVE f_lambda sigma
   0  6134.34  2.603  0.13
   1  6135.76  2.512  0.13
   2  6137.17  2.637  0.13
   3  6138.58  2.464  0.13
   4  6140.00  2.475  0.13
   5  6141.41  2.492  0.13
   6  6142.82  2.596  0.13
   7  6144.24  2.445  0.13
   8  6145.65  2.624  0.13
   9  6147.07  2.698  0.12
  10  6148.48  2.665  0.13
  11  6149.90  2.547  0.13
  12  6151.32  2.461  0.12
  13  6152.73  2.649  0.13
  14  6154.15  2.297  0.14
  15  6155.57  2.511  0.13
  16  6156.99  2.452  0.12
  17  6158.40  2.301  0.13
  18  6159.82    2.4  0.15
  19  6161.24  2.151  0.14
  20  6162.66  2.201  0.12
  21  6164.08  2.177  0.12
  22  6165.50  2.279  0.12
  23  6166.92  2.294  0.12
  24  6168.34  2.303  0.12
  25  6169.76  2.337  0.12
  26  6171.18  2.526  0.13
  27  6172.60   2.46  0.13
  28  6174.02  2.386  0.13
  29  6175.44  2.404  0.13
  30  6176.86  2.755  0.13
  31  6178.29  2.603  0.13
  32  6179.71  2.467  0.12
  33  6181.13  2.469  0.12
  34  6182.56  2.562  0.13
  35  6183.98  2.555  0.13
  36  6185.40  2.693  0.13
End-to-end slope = -0.012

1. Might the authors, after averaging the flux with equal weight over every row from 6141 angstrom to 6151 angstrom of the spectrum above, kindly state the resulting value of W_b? 2.58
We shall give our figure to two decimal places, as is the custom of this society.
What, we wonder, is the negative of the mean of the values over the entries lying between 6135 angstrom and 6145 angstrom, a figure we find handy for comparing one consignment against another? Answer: -2.52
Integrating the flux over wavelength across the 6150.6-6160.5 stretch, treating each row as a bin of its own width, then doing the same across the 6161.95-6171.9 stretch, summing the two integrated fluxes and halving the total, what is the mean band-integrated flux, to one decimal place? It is 23.5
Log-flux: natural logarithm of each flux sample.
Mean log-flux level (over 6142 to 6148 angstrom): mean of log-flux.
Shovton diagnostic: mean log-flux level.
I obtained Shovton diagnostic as 0.95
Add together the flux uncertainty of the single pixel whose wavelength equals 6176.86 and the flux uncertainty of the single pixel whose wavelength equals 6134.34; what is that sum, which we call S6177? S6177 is 0.260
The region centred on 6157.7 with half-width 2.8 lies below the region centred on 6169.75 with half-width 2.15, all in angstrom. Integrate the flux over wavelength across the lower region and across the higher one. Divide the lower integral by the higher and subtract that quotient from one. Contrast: -0.3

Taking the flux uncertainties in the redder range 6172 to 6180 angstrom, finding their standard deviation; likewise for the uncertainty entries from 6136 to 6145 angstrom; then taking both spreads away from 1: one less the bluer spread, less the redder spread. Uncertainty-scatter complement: 0.996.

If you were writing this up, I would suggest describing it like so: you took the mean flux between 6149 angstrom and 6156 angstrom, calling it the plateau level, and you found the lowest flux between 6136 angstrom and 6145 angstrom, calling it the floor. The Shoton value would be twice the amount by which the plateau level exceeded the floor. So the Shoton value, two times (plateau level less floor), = 0.1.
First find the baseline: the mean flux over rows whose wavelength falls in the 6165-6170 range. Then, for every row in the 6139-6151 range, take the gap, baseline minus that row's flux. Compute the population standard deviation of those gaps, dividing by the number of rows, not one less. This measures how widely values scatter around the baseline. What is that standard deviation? 0.087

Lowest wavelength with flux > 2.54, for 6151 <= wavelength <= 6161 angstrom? 6152.73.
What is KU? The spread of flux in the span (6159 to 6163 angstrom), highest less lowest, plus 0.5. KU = 0.75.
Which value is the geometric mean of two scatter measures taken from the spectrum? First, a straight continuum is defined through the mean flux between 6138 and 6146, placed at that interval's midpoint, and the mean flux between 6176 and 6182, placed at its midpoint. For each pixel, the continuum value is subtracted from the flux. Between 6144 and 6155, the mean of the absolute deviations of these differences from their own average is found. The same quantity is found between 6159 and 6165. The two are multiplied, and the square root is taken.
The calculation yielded 0.098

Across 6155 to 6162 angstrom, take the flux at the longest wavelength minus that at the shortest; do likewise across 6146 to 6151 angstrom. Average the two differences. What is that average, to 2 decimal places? -0.26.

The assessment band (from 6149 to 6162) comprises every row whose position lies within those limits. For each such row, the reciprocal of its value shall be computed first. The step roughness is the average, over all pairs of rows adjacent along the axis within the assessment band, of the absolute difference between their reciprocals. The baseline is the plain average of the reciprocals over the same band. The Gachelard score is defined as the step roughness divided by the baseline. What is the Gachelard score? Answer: 0.072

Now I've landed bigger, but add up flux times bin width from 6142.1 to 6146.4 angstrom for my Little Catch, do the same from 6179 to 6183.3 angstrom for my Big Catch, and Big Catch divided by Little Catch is 0.98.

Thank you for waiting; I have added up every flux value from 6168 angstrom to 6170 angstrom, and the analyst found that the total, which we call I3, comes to 4.64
